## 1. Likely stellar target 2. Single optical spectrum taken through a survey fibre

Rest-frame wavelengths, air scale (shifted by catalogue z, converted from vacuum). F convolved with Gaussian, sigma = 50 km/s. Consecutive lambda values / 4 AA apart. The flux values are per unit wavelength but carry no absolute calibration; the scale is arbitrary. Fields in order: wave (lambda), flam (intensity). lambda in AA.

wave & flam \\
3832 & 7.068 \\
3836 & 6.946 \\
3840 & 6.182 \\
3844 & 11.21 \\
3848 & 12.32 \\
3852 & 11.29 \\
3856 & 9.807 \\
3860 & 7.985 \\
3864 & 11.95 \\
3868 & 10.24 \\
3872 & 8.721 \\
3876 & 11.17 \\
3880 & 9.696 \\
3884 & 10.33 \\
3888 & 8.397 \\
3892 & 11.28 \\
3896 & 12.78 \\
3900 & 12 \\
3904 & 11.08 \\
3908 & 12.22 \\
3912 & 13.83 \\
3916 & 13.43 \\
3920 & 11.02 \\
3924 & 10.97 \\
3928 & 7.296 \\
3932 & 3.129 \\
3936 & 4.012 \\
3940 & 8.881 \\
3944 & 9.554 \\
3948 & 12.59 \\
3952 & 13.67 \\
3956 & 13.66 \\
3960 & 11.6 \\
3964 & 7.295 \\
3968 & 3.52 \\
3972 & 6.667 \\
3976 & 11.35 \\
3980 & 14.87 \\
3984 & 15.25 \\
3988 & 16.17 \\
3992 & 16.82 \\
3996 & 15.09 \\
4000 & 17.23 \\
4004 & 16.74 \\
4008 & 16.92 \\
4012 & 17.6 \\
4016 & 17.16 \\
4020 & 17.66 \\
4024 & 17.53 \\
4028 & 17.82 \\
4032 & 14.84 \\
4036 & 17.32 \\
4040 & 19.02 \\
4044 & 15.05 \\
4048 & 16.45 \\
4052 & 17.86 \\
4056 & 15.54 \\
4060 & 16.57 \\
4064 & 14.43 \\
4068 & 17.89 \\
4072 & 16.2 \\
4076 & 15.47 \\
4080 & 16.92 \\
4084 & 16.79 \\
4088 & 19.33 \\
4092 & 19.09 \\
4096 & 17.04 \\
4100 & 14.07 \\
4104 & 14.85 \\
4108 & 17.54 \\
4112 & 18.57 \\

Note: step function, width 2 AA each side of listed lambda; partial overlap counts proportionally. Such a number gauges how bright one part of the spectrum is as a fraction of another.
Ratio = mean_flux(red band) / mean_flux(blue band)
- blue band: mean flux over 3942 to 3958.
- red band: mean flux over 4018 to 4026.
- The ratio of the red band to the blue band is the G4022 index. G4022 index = 1.42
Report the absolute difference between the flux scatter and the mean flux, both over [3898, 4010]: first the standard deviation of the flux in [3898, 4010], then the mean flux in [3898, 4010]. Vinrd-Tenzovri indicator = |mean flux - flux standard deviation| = 7.6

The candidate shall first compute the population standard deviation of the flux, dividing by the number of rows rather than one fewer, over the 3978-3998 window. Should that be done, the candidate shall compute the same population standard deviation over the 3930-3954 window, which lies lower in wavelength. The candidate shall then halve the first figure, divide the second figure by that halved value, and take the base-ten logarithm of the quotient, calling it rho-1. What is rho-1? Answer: 1.0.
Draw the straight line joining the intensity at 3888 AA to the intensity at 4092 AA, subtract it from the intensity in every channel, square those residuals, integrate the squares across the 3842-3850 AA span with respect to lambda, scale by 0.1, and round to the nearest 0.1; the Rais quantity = 25.0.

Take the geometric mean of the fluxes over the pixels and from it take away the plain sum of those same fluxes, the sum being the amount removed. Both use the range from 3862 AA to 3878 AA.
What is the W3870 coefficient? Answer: -32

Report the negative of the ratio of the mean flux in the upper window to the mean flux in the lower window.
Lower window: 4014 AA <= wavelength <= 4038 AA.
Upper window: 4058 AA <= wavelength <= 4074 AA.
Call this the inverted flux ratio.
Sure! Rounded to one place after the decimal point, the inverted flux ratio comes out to -1.0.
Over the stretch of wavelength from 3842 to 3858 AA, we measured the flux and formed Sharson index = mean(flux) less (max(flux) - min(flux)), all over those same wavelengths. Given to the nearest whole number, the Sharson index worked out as 9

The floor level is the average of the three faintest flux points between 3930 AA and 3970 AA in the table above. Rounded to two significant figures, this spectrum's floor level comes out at 3.6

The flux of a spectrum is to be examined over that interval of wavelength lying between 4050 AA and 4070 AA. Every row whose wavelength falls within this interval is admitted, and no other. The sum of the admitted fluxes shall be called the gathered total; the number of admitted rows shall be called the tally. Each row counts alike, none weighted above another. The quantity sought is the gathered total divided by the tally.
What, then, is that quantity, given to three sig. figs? 16.5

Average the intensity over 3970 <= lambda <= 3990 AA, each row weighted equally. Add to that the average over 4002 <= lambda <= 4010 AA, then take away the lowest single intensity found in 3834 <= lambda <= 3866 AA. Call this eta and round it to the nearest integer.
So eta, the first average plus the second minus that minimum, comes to 24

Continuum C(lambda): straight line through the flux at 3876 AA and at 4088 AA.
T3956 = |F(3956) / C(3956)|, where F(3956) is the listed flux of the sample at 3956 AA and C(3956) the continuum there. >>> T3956 0.96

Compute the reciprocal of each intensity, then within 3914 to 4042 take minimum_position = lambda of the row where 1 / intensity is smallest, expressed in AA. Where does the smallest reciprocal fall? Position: 4040 AA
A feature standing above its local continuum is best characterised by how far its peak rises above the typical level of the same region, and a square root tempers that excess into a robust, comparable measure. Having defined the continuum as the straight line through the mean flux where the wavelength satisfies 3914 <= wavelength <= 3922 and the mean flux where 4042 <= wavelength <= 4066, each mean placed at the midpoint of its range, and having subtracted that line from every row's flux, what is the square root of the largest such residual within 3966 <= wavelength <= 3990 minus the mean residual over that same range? 2.1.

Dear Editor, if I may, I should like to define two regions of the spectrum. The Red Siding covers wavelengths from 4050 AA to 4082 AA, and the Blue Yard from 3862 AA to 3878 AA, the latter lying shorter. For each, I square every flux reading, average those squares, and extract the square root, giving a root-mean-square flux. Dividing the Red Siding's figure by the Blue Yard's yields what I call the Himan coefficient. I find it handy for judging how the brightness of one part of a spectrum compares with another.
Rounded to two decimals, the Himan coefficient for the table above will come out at 1.55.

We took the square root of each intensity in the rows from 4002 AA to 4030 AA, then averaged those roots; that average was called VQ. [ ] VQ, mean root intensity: 4.2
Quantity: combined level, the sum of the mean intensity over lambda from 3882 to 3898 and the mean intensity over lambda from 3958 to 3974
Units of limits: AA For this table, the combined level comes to 18.0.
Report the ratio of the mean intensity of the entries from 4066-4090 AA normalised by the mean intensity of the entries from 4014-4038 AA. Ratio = 1.0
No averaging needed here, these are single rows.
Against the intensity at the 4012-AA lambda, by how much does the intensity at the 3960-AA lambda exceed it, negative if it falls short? -6.0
